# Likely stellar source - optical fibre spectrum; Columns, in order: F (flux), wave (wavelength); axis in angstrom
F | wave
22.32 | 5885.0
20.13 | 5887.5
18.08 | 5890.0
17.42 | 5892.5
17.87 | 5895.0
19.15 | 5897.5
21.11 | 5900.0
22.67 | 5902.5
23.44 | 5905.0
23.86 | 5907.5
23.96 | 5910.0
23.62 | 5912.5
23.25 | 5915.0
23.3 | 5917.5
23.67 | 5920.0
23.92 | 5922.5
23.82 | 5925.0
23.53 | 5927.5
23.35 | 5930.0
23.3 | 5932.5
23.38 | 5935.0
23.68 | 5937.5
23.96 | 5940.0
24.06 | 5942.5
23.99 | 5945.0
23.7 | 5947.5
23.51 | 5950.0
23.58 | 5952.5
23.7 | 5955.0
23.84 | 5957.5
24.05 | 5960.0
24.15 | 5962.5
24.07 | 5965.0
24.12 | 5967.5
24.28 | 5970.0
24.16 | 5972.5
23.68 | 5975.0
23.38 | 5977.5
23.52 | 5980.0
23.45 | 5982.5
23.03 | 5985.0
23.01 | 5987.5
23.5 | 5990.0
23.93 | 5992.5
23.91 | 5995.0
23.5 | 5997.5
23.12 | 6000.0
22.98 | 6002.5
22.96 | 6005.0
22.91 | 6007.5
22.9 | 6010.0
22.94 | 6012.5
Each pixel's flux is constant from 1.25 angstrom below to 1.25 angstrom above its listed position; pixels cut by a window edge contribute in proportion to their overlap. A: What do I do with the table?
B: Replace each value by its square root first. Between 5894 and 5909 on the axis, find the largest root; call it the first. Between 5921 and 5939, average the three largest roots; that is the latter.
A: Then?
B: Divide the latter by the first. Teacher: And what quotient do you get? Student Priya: 1.00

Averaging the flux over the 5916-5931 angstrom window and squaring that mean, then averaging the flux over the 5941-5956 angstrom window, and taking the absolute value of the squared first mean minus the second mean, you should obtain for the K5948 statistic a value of 533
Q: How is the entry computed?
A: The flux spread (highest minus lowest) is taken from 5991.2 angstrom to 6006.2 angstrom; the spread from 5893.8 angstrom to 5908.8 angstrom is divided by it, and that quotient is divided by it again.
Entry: 6.4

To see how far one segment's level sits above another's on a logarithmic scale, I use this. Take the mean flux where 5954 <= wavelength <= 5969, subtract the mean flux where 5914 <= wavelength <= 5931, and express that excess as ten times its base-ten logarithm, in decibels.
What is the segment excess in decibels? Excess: -4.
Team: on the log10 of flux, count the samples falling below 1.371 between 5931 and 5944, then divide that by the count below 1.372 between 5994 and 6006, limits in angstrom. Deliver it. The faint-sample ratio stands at 0.5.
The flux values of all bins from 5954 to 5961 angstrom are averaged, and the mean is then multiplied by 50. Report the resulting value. 1193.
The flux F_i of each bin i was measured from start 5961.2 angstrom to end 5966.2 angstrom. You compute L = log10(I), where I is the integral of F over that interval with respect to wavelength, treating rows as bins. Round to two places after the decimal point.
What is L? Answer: 2.08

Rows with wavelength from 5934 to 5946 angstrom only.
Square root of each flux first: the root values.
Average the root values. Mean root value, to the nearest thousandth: 4.880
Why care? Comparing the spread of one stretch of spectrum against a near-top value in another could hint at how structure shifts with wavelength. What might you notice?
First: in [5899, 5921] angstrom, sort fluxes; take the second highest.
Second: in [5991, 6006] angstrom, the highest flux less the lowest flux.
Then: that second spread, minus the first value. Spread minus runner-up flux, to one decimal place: -22.9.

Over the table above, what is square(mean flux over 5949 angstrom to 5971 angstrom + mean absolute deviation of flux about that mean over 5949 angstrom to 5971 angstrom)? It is 584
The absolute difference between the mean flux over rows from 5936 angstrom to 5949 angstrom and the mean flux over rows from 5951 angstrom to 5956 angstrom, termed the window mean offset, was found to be 0.2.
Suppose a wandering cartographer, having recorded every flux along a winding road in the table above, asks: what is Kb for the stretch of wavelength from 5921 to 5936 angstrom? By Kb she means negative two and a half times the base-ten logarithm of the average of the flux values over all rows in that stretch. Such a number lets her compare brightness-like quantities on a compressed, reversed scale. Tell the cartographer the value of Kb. -3.430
